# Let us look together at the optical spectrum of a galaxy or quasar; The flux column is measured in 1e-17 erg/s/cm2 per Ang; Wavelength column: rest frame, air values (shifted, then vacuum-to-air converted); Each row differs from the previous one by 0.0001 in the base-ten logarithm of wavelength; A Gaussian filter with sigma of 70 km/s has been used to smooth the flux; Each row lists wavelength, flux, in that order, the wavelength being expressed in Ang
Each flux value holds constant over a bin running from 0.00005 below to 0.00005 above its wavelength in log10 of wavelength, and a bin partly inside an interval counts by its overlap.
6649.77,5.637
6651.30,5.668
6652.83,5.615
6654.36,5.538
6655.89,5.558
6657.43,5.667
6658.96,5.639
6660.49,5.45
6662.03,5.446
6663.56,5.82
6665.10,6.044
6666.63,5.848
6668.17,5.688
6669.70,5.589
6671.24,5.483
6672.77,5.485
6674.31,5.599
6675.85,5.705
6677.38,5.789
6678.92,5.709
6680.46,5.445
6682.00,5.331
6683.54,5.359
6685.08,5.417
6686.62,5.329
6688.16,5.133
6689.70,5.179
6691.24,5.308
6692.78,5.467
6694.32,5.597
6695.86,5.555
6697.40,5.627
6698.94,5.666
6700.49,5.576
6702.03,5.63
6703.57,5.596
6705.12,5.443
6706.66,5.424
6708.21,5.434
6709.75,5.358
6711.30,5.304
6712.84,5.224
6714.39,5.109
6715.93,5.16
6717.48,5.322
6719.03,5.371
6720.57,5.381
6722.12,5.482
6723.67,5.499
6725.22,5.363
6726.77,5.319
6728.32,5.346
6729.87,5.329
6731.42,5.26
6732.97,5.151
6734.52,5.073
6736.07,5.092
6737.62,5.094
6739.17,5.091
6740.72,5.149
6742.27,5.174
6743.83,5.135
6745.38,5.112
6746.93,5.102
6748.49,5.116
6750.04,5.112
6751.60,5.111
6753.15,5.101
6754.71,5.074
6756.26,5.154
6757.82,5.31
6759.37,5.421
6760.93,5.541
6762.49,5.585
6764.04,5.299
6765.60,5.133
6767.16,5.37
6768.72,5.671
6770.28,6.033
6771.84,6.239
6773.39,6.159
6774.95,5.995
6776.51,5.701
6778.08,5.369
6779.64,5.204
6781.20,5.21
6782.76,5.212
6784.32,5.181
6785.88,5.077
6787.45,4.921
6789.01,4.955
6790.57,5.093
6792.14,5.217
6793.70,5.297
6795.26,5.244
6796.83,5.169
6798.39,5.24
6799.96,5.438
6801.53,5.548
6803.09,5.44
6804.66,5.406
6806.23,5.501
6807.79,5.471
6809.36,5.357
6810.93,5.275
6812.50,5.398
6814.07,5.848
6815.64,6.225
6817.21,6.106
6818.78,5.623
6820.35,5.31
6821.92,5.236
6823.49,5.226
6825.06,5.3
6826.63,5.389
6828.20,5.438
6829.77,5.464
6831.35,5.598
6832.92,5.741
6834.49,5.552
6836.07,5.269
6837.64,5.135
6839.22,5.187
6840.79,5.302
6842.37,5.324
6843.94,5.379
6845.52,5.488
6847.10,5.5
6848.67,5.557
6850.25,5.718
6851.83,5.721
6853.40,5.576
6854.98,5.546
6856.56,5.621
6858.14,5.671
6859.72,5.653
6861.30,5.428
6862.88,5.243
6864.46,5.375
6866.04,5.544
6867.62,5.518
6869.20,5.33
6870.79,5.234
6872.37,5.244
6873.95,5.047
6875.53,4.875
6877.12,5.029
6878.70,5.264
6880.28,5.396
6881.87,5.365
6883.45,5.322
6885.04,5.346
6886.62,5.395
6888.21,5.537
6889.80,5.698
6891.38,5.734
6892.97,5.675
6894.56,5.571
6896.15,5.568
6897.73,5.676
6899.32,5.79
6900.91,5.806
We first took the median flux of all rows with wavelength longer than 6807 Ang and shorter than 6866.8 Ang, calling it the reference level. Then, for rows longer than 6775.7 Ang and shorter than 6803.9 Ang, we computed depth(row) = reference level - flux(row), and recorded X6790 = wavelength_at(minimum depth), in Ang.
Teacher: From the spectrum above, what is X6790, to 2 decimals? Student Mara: 6776.51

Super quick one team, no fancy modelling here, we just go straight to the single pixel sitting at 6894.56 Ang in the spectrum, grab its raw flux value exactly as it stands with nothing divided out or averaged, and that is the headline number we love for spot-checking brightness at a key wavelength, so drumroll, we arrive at 5.571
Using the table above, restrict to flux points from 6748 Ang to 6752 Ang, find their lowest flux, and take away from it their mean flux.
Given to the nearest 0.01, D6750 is 0.00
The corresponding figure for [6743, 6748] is -0.01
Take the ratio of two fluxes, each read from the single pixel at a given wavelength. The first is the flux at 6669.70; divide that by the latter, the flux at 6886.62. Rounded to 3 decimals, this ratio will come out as 1.036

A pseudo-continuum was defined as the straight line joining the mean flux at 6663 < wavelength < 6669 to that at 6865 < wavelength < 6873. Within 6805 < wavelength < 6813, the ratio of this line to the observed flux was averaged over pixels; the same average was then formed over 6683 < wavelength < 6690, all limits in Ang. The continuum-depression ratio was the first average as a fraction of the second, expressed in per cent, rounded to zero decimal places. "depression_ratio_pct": 93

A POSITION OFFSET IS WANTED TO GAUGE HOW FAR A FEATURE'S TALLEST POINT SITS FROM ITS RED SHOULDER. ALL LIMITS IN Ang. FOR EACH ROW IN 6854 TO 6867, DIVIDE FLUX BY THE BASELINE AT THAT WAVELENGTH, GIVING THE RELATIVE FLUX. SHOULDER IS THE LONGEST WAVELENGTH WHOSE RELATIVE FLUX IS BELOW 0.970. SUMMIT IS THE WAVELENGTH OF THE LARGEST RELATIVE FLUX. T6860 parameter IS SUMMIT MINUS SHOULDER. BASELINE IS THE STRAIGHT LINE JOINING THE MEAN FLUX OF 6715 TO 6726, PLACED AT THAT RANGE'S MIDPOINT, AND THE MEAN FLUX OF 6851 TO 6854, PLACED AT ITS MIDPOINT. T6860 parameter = -6.3 Ang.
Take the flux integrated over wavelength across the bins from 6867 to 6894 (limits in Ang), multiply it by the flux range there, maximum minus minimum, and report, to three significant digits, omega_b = 124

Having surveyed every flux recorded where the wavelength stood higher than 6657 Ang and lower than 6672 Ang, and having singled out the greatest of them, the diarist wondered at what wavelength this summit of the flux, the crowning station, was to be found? 6665.10 Ang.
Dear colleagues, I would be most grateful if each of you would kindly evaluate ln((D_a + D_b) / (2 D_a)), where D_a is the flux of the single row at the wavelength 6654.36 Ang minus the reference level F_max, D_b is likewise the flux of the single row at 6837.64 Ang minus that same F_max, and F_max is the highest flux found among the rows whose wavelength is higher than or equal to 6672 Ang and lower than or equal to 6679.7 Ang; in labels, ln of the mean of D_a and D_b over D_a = 0.6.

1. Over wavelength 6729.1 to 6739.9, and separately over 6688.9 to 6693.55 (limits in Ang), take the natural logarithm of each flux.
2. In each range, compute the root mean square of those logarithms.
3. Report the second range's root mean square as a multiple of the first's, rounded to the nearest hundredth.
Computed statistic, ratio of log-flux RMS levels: 1.02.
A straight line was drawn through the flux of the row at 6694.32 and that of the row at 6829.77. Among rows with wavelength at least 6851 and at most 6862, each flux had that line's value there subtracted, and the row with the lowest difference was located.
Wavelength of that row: 6861.30 Ang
